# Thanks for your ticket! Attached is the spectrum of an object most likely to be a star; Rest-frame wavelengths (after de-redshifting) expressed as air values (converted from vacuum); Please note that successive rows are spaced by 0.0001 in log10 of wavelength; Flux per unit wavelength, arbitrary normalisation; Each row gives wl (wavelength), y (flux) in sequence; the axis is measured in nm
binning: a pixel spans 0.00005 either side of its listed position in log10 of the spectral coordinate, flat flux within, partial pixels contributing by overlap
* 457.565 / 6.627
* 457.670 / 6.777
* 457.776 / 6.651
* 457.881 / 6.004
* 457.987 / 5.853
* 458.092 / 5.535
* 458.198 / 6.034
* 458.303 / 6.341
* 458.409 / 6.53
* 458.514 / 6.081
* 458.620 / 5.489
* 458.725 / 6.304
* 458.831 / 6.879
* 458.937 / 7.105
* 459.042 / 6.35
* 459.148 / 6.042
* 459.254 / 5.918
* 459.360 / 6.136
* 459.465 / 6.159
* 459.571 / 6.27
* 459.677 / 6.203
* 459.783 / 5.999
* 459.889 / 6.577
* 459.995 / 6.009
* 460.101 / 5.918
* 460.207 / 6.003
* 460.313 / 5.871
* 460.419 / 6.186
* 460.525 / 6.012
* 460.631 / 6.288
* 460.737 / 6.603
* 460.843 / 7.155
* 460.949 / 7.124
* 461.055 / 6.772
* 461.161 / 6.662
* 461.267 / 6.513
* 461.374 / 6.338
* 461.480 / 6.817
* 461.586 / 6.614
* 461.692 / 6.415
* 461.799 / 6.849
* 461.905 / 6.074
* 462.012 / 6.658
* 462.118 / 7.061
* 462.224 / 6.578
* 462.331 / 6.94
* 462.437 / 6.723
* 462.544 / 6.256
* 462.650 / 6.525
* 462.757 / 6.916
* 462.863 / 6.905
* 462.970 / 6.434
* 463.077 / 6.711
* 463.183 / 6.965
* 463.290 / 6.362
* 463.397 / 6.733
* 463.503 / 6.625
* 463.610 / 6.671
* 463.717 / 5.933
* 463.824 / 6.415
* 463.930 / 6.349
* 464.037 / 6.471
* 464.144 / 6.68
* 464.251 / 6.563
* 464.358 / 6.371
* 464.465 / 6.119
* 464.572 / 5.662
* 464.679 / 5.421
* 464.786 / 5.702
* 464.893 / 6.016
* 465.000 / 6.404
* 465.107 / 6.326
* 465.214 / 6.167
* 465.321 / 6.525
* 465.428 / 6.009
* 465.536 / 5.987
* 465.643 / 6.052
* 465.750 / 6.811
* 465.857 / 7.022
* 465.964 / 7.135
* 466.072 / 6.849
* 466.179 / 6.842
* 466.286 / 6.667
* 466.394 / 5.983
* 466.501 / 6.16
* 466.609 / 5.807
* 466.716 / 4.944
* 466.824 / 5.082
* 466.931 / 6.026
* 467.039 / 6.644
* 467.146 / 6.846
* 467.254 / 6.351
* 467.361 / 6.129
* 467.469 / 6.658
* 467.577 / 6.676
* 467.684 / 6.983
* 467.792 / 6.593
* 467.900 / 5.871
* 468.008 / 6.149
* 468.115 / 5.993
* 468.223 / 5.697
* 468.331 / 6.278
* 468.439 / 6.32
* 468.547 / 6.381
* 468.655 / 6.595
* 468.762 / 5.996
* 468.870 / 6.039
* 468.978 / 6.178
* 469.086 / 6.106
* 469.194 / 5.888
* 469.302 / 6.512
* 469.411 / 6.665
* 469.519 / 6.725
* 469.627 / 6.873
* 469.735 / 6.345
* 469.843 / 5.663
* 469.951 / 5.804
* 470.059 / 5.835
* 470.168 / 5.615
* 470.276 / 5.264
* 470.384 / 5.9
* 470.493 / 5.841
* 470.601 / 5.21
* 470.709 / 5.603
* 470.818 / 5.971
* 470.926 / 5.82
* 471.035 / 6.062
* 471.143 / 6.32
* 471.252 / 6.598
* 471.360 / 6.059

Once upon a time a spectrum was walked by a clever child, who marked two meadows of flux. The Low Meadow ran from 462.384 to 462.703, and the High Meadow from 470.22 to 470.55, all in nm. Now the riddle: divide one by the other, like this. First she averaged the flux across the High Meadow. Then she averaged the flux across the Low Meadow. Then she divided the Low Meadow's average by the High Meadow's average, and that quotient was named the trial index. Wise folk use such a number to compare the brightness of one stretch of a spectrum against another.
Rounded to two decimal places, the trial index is 1.15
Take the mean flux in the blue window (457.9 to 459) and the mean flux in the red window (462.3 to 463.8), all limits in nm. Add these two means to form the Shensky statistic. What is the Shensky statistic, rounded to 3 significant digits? 12.8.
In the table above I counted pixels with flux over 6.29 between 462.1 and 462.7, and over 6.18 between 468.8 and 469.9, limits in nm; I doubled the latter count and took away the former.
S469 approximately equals 5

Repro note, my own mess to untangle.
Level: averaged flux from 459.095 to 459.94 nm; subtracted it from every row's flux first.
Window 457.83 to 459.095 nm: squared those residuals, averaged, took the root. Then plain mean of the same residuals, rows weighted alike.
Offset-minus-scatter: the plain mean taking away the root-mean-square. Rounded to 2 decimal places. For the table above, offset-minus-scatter -0.42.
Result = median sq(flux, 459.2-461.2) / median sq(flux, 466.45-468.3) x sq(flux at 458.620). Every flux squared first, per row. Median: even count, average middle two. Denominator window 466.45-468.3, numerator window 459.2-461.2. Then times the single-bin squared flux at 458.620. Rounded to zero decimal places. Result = 30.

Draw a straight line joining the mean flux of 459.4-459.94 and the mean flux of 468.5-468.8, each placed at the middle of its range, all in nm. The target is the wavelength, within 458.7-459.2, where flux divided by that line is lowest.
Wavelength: 459.148 nm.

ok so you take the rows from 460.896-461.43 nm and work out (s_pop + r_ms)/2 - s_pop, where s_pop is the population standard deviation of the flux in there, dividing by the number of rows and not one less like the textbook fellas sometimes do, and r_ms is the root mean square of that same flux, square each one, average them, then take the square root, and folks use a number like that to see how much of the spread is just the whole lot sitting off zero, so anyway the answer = 3.21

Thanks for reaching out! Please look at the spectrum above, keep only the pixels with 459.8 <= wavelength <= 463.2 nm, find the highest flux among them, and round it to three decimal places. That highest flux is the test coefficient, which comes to 7.155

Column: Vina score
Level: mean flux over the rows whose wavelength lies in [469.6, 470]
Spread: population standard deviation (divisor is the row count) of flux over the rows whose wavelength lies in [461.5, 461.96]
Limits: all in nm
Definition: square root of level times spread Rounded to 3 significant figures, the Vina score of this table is 1.32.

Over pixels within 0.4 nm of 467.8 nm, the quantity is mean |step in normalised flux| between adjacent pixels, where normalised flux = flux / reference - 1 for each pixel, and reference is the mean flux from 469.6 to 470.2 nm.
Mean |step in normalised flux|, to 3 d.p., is 0.052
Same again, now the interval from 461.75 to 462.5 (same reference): 0.078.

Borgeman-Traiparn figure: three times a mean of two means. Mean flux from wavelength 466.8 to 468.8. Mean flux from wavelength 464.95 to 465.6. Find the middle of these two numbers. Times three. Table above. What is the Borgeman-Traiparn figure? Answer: 18.8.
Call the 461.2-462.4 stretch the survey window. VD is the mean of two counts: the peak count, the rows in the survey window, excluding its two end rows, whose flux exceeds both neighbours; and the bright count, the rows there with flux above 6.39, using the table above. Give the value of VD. 6.0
